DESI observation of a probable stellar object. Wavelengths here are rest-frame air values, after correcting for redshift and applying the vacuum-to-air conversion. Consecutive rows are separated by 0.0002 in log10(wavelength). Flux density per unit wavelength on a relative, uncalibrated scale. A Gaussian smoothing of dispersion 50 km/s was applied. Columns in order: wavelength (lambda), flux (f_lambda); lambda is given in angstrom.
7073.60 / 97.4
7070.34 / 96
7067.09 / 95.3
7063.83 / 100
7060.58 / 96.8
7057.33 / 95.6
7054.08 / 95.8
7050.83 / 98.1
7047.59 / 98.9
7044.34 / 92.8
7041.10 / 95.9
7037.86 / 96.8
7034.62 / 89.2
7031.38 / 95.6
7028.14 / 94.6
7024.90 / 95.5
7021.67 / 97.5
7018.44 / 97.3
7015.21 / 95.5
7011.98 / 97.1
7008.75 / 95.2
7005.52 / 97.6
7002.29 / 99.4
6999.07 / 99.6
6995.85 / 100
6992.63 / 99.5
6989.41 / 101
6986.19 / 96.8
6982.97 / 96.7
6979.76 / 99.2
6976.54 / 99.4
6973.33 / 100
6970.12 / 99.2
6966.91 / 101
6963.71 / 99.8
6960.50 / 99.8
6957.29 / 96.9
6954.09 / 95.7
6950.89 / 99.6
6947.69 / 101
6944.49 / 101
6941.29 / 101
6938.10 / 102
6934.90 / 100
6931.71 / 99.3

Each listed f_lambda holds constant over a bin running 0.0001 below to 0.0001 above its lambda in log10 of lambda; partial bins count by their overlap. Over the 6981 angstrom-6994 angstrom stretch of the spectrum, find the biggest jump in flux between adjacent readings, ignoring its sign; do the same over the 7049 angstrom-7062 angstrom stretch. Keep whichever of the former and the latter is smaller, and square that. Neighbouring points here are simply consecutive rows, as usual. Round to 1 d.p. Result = 5.3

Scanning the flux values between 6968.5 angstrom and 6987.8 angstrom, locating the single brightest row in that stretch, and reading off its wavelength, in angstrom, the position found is 6973.33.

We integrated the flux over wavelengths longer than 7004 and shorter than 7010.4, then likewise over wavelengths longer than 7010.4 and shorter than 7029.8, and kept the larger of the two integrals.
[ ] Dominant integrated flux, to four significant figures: 1867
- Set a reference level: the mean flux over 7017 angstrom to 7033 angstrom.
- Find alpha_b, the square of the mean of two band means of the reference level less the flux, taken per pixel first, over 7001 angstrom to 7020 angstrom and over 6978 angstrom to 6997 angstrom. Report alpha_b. 3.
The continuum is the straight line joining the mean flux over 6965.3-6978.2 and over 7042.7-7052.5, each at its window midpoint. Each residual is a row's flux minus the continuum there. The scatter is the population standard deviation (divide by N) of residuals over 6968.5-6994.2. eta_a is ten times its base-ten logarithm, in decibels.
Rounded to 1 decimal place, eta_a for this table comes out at 1.5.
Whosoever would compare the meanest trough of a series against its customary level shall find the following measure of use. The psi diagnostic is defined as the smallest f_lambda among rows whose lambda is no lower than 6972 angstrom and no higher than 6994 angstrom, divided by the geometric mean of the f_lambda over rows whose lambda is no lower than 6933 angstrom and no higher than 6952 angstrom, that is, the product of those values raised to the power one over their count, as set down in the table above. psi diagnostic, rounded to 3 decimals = 0.960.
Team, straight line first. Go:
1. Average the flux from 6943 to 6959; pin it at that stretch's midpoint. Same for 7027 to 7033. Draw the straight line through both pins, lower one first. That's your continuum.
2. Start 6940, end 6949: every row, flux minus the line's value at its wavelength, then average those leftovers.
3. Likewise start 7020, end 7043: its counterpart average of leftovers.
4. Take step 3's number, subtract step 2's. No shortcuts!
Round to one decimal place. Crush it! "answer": -1.9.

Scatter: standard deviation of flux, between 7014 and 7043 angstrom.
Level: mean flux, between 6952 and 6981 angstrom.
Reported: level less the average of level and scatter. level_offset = 48.3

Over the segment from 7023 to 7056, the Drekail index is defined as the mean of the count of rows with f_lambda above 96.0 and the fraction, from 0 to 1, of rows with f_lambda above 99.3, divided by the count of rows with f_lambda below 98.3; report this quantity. 0.2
